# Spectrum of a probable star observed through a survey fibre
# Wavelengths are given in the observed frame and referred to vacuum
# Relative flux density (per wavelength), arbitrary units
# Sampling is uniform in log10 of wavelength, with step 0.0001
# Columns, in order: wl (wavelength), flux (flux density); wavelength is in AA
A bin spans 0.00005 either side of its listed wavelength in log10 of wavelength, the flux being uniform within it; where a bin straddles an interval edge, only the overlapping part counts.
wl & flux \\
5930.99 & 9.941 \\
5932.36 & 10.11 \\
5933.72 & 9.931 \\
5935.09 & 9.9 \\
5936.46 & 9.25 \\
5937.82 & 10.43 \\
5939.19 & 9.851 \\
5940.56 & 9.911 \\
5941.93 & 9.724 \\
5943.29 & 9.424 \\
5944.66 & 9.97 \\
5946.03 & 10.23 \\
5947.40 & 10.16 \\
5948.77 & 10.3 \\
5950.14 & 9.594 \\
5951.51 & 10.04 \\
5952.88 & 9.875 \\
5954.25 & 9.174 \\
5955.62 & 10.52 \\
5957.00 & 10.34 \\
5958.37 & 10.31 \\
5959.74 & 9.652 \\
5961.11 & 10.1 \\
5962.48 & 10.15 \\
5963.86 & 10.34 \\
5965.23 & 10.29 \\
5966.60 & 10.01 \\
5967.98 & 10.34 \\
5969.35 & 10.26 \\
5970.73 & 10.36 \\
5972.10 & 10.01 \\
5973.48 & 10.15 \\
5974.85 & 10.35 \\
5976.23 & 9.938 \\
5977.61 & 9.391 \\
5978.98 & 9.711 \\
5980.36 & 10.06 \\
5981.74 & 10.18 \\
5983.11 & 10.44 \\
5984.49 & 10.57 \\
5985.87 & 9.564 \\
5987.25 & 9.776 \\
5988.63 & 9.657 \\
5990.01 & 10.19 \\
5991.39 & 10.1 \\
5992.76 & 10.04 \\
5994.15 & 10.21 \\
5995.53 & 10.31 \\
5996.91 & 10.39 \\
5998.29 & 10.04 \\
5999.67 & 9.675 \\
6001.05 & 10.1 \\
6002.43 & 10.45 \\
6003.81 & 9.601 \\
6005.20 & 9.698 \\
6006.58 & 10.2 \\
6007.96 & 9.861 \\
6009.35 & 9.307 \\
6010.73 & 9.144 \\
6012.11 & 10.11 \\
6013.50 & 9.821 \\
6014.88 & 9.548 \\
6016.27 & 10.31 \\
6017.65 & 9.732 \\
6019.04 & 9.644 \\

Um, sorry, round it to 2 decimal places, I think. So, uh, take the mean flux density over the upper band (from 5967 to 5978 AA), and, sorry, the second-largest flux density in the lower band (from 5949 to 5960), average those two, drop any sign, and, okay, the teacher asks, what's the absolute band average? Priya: 10.22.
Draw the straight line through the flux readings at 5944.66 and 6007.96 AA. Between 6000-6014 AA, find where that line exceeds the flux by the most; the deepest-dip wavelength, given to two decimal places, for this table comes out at 6010.73 AA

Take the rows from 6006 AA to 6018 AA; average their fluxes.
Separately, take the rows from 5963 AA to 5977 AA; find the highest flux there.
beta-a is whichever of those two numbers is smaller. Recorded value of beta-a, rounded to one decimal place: 9.8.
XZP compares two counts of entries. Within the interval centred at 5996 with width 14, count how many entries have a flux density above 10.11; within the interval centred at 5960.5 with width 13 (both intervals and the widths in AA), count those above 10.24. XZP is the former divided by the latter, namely 1.0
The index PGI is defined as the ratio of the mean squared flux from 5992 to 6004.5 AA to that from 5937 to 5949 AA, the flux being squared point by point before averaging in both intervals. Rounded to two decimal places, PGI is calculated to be 1.02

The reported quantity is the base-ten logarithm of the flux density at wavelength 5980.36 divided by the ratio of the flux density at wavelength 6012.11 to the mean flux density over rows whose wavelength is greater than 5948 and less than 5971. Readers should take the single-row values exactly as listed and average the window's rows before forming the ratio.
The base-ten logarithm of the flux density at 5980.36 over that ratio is 1.00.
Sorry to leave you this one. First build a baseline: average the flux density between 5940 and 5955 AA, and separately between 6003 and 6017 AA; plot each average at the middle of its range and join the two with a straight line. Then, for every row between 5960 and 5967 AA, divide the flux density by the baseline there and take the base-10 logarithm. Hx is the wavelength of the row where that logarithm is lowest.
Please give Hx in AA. 5966.60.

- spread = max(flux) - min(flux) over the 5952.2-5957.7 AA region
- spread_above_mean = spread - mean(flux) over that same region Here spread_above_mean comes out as -8.6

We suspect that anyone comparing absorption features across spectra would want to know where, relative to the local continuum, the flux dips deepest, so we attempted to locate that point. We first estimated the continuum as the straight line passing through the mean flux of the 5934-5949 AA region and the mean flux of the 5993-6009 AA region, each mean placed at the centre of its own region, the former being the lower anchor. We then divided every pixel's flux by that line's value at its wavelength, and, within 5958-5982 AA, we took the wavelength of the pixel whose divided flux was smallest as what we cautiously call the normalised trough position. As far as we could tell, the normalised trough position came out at 5977.61 AA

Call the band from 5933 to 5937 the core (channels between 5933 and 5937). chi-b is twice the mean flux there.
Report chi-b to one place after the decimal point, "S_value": 19.4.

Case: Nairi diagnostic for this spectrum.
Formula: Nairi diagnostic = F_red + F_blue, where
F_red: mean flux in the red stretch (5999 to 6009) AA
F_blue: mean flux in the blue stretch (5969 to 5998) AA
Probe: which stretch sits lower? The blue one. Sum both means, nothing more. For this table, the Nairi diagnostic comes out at 20.0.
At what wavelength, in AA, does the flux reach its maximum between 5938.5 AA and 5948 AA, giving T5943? 5946.03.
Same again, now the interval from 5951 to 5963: 5955.62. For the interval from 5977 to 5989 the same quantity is 5984.49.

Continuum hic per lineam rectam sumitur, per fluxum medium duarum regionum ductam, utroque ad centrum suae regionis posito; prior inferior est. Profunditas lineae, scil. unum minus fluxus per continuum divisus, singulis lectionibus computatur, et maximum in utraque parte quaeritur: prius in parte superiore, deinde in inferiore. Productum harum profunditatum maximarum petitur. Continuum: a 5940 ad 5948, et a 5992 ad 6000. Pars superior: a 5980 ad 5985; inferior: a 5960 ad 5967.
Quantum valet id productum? 0.0000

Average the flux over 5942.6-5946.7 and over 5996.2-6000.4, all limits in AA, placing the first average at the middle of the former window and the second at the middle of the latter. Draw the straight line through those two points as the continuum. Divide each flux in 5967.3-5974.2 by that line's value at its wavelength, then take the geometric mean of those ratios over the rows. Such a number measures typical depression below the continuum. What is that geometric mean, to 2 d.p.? 1.03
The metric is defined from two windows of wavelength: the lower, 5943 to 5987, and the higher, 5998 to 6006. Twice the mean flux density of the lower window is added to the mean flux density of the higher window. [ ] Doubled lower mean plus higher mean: 30.0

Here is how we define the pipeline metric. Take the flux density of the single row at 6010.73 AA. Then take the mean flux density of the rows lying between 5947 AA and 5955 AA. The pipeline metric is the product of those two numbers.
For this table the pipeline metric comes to 90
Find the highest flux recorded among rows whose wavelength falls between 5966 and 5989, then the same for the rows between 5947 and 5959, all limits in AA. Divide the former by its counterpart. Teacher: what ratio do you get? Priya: 1.00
